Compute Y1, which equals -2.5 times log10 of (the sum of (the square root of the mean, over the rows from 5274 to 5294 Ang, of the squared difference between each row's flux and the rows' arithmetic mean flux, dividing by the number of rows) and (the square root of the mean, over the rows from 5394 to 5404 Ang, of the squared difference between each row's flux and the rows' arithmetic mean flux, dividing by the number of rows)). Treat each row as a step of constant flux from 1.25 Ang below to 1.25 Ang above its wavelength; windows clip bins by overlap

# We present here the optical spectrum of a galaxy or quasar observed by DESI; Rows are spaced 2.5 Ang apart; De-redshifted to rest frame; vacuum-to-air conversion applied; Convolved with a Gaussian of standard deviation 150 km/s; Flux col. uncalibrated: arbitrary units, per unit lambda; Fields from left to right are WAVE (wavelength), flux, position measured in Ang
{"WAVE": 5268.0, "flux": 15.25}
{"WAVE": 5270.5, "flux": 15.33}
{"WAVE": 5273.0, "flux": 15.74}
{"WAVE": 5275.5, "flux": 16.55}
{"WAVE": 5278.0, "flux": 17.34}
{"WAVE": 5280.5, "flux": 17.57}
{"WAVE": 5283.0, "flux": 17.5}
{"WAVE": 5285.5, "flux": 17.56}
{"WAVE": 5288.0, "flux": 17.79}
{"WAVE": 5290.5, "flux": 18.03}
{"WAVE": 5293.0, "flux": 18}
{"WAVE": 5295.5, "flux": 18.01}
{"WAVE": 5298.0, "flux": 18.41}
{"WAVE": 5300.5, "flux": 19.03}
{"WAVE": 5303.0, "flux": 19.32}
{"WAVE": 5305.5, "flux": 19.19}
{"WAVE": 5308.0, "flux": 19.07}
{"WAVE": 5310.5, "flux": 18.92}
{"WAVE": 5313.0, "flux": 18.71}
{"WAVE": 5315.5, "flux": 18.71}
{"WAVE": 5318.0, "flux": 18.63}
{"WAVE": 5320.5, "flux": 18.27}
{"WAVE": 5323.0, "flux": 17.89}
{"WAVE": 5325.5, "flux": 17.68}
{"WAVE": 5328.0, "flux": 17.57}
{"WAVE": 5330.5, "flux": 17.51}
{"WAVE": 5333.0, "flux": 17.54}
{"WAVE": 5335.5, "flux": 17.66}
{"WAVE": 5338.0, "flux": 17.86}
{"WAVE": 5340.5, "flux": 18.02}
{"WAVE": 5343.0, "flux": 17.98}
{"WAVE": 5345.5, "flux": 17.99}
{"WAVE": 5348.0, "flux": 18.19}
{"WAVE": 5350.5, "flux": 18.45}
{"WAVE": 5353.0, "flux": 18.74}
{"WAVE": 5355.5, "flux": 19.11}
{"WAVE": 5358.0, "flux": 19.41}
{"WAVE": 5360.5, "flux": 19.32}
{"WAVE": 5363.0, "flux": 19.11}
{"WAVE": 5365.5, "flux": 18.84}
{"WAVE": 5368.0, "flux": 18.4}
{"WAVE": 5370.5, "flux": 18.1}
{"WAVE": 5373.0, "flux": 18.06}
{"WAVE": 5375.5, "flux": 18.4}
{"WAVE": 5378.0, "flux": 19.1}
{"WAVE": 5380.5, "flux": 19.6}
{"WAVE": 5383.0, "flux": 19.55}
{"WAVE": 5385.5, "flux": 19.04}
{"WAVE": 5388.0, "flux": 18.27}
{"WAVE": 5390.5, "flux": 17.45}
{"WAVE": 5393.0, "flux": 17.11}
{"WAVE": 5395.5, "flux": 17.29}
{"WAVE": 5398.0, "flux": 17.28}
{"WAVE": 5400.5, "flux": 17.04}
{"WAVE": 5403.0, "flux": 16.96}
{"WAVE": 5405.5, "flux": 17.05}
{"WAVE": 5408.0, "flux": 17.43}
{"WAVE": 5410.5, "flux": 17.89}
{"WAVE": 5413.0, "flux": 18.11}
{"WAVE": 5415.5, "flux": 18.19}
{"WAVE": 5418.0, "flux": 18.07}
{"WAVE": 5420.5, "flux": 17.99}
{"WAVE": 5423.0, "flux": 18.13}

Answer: 0.6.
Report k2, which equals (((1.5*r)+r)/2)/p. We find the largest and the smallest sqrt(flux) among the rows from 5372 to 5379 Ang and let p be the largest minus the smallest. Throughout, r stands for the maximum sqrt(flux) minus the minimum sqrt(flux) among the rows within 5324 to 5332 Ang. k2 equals 0.2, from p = 0.12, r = 0.020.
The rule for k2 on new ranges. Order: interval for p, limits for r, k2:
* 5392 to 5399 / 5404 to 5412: 5.8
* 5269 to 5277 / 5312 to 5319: 0.1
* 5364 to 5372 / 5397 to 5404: 0.6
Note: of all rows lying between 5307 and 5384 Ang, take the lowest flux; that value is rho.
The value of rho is 17.51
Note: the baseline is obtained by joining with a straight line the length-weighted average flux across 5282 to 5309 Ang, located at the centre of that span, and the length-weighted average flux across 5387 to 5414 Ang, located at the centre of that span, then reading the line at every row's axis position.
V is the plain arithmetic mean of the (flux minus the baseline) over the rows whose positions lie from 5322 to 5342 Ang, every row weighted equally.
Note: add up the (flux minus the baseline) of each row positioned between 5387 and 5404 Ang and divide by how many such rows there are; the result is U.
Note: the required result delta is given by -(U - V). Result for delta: -0.19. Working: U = -0.13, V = -0.3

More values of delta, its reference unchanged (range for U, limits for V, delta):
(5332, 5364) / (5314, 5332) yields -0.60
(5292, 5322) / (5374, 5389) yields 0.97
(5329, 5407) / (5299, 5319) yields 0.22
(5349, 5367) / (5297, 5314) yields -0.51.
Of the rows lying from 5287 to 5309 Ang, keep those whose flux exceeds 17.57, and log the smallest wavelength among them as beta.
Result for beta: 5288.0 Ang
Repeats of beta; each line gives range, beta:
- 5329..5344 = 5335.5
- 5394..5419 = 5410.5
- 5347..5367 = 5348.0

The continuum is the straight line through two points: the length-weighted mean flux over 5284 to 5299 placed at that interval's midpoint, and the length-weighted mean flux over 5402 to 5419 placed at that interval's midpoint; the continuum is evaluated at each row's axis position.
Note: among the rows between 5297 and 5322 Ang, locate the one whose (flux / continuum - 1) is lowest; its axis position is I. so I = 5320.5 Ang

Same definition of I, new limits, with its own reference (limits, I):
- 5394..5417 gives 5403.0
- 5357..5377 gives 5373.0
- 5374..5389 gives 5388.0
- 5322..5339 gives 5330.5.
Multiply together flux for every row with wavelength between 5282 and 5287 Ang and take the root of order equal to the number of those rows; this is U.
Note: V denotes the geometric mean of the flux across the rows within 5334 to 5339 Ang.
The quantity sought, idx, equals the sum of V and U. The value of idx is 35.3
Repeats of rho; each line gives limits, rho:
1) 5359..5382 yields 18.06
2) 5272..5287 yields 15.74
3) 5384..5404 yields 16.96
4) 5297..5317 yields 18.41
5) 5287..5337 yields 17.51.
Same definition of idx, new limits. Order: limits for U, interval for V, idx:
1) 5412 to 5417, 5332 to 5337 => 35.7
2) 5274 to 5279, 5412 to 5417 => 35.1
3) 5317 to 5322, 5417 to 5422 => 36.5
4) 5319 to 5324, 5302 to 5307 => 37.3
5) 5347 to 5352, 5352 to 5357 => 37.2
